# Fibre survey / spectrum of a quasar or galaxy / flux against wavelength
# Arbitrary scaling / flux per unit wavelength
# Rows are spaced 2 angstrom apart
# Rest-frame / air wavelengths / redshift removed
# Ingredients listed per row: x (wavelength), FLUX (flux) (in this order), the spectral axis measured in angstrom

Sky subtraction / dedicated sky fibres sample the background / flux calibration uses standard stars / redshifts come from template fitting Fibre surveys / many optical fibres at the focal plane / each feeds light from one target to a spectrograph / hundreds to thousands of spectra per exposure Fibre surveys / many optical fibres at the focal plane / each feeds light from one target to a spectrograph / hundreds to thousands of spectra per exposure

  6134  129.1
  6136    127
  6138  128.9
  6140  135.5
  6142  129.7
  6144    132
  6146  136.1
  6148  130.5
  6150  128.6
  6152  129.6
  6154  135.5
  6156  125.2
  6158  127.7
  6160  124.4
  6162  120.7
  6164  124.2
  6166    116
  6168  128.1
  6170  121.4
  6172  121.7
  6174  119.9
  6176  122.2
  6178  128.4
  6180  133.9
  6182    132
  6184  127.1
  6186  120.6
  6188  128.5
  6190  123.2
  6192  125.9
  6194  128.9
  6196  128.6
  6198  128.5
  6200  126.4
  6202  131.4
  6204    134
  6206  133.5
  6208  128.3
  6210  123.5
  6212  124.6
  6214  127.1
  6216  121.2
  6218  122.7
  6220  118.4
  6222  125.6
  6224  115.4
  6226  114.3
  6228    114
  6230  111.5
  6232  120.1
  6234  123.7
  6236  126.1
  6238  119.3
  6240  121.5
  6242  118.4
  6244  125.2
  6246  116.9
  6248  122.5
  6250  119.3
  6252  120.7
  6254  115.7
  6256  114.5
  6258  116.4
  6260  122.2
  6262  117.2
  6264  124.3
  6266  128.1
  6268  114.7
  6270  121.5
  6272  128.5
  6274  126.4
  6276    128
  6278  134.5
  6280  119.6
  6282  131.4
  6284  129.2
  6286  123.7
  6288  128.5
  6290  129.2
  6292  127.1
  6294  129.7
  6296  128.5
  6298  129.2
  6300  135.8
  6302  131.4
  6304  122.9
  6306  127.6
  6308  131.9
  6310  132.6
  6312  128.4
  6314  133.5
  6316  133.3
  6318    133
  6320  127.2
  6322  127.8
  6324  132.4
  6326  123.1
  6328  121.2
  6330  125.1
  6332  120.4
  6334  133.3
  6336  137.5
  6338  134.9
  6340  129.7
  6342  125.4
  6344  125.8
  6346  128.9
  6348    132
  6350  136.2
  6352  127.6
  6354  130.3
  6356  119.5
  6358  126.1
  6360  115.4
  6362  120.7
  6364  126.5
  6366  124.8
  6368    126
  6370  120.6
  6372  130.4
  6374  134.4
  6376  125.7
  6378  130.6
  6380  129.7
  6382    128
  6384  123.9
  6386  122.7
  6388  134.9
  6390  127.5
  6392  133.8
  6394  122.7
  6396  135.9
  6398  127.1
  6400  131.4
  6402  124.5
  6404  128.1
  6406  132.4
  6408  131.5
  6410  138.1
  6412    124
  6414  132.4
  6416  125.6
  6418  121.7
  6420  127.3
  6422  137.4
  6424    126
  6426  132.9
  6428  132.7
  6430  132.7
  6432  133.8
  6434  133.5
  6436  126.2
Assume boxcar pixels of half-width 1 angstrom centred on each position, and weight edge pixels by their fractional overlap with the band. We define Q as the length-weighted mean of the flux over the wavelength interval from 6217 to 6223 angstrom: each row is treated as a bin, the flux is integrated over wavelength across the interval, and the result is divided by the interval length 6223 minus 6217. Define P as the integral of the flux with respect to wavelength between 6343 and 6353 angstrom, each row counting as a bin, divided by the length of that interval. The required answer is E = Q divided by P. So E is 0.940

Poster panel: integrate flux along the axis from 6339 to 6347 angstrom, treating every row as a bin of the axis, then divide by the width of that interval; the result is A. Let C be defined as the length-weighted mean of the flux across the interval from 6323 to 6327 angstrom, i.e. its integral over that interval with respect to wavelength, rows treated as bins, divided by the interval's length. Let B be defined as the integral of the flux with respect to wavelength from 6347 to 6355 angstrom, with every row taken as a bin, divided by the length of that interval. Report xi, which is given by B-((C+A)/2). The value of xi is 3.9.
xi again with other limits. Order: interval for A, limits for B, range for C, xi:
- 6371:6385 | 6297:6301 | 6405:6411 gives 1.0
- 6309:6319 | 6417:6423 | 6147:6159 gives -2.0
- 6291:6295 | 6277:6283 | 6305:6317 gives -1.3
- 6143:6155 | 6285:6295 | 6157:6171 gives 0.0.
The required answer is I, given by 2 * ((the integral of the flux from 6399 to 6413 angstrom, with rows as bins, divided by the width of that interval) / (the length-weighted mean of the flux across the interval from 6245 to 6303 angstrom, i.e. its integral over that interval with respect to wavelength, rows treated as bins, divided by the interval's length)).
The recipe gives 2.09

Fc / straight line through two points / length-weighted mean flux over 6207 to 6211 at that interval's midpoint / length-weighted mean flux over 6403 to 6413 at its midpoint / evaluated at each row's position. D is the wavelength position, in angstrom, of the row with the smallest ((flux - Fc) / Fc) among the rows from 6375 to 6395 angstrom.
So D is 6394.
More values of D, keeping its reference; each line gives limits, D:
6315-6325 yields 6320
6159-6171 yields 6166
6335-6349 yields 6342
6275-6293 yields 6280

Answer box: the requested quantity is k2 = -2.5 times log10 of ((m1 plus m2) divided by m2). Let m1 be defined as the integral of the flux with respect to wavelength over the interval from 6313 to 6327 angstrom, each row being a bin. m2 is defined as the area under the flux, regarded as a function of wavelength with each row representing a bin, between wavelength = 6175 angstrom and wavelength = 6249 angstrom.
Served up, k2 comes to -0.2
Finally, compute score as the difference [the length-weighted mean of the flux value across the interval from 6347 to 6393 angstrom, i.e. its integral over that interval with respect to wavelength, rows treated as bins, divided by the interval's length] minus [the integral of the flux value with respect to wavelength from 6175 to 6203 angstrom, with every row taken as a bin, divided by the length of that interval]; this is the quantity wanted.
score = 0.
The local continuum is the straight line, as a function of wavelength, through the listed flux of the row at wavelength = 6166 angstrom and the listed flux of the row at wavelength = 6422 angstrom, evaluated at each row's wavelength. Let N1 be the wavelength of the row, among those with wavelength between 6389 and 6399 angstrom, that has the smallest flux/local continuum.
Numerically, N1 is 6394 angstrom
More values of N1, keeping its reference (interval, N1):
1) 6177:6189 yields 6186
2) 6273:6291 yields 6280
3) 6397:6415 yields 6412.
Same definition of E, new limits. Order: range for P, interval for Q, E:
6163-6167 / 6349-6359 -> 1.065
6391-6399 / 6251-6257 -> 0.901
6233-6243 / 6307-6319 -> 1.085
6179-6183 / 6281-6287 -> 0.964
